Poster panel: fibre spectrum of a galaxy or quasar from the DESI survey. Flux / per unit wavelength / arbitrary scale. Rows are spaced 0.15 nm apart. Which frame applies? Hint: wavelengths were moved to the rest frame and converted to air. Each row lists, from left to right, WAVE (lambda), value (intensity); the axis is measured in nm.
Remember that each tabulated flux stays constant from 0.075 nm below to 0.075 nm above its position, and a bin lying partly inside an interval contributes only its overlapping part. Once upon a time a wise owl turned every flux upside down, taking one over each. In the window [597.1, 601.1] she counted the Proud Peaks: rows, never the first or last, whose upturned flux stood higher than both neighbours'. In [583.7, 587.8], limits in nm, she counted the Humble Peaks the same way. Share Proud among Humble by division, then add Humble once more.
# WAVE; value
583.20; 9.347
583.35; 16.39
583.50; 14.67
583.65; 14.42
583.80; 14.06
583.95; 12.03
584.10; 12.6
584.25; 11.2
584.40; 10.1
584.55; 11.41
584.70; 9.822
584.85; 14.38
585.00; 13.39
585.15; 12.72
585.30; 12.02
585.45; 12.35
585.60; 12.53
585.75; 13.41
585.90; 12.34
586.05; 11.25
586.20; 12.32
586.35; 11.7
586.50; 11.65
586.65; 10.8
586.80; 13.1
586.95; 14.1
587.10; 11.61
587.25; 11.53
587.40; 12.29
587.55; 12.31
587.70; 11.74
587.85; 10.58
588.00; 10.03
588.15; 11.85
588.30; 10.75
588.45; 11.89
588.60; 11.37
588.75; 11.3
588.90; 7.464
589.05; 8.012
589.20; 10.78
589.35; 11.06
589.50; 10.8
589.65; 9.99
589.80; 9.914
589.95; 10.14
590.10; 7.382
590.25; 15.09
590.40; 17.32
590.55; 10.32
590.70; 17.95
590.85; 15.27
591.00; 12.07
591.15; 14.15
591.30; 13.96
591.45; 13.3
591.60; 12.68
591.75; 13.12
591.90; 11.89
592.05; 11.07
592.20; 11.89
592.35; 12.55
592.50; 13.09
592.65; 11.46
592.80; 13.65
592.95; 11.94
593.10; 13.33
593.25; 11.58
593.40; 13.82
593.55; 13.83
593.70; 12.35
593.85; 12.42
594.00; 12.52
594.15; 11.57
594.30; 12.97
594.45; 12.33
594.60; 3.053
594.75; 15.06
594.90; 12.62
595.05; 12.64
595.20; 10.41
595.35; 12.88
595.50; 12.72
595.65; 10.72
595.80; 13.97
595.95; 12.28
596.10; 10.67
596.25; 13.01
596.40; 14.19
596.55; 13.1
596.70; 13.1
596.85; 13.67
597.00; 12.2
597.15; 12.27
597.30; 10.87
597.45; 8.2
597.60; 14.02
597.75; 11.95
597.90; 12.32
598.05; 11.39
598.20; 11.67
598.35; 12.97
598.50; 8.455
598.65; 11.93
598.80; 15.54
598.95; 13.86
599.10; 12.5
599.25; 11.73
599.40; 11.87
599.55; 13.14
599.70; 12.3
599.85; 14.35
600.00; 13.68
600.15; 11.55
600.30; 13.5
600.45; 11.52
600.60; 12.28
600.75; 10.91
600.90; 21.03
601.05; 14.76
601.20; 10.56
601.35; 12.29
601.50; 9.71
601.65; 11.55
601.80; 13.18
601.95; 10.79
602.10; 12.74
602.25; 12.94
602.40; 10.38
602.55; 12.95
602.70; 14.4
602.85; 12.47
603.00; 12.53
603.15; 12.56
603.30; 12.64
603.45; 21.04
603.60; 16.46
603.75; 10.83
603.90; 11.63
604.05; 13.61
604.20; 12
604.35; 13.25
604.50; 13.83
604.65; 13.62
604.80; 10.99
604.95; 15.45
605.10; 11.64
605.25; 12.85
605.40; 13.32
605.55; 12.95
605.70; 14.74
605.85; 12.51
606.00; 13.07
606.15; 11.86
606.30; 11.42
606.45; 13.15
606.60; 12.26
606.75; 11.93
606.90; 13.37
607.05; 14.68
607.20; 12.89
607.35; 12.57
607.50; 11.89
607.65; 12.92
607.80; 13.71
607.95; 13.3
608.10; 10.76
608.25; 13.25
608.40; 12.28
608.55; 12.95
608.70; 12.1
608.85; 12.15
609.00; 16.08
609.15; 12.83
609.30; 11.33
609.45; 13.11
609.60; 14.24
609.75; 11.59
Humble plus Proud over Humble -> 8.3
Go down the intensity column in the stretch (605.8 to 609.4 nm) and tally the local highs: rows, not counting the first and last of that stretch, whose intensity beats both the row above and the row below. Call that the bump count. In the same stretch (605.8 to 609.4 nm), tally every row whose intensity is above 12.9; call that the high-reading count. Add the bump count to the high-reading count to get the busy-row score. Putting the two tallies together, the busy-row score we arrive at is 17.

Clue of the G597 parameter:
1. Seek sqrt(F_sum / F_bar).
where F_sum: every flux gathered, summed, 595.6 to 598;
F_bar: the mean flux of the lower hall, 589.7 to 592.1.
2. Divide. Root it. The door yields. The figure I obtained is 3.91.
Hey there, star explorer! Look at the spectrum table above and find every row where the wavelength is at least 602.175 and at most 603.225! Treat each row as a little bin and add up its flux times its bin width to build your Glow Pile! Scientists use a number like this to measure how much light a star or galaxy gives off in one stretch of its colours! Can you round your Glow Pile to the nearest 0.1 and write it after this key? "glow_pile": 13.2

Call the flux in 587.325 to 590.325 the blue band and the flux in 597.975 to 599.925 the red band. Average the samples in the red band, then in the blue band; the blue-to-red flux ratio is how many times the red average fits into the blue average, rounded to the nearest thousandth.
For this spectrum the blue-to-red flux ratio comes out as 0.863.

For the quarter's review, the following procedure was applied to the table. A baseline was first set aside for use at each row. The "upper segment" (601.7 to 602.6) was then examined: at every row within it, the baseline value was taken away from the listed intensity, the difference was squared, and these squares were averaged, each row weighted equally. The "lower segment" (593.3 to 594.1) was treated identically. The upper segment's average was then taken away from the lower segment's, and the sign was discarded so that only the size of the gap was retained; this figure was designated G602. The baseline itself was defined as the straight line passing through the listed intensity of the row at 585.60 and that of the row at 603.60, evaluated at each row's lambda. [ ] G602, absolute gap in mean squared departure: 14.9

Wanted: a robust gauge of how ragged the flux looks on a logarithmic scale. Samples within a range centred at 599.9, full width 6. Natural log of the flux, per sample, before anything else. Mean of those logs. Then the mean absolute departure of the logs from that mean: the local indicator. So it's 0.11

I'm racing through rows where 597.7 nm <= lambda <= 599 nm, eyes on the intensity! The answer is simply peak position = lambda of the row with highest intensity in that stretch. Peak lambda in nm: 598.80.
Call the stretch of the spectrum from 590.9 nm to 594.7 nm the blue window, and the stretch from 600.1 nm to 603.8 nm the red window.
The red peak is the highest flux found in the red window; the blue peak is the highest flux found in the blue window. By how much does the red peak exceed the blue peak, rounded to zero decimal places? 7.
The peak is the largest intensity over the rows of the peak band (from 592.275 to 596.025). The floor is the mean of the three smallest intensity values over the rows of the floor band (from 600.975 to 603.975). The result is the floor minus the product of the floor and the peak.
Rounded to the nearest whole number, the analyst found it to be -144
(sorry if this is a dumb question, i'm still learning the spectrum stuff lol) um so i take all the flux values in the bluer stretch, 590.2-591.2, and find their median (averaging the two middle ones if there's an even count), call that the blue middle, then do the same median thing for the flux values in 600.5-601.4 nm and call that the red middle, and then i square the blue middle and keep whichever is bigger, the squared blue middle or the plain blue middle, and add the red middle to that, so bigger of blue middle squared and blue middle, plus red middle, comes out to 240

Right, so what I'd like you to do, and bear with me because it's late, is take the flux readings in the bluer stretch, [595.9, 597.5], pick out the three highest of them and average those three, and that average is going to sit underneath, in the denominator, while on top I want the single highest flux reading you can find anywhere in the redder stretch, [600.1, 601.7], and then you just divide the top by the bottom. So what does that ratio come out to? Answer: 1.54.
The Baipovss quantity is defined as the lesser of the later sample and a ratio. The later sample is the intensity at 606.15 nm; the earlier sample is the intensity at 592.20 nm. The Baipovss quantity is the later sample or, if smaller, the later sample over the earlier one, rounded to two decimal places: 1.00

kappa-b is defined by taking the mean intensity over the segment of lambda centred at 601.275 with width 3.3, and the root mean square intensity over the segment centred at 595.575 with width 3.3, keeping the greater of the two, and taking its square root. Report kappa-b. 3.57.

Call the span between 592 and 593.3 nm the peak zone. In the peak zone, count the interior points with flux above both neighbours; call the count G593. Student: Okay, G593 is 3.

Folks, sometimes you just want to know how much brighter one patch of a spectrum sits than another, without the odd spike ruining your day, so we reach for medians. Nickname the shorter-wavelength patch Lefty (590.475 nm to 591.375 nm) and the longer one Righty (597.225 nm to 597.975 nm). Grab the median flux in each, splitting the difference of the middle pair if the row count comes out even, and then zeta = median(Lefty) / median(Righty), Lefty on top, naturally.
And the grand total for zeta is 1.18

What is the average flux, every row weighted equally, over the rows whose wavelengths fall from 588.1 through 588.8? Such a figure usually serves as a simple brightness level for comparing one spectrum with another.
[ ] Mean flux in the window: 11.4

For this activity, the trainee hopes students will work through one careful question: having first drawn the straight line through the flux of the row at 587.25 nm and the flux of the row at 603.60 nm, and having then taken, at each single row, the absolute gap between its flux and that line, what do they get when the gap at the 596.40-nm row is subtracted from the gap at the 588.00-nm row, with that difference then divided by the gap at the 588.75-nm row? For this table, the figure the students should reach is 2.4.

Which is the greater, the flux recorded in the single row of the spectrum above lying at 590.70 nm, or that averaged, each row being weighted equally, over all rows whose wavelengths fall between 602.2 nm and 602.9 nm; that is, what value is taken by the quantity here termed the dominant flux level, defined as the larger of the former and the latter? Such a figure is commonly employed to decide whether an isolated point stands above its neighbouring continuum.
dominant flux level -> 18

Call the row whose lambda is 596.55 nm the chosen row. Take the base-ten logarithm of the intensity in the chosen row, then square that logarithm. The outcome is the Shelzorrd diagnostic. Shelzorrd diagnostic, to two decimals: 1.25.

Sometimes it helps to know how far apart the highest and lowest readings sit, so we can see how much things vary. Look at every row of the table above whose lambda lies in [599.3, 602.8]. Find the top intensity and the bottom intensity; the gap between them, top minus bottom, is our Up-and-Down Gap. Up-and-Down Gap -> 11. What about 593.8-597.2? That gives 12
